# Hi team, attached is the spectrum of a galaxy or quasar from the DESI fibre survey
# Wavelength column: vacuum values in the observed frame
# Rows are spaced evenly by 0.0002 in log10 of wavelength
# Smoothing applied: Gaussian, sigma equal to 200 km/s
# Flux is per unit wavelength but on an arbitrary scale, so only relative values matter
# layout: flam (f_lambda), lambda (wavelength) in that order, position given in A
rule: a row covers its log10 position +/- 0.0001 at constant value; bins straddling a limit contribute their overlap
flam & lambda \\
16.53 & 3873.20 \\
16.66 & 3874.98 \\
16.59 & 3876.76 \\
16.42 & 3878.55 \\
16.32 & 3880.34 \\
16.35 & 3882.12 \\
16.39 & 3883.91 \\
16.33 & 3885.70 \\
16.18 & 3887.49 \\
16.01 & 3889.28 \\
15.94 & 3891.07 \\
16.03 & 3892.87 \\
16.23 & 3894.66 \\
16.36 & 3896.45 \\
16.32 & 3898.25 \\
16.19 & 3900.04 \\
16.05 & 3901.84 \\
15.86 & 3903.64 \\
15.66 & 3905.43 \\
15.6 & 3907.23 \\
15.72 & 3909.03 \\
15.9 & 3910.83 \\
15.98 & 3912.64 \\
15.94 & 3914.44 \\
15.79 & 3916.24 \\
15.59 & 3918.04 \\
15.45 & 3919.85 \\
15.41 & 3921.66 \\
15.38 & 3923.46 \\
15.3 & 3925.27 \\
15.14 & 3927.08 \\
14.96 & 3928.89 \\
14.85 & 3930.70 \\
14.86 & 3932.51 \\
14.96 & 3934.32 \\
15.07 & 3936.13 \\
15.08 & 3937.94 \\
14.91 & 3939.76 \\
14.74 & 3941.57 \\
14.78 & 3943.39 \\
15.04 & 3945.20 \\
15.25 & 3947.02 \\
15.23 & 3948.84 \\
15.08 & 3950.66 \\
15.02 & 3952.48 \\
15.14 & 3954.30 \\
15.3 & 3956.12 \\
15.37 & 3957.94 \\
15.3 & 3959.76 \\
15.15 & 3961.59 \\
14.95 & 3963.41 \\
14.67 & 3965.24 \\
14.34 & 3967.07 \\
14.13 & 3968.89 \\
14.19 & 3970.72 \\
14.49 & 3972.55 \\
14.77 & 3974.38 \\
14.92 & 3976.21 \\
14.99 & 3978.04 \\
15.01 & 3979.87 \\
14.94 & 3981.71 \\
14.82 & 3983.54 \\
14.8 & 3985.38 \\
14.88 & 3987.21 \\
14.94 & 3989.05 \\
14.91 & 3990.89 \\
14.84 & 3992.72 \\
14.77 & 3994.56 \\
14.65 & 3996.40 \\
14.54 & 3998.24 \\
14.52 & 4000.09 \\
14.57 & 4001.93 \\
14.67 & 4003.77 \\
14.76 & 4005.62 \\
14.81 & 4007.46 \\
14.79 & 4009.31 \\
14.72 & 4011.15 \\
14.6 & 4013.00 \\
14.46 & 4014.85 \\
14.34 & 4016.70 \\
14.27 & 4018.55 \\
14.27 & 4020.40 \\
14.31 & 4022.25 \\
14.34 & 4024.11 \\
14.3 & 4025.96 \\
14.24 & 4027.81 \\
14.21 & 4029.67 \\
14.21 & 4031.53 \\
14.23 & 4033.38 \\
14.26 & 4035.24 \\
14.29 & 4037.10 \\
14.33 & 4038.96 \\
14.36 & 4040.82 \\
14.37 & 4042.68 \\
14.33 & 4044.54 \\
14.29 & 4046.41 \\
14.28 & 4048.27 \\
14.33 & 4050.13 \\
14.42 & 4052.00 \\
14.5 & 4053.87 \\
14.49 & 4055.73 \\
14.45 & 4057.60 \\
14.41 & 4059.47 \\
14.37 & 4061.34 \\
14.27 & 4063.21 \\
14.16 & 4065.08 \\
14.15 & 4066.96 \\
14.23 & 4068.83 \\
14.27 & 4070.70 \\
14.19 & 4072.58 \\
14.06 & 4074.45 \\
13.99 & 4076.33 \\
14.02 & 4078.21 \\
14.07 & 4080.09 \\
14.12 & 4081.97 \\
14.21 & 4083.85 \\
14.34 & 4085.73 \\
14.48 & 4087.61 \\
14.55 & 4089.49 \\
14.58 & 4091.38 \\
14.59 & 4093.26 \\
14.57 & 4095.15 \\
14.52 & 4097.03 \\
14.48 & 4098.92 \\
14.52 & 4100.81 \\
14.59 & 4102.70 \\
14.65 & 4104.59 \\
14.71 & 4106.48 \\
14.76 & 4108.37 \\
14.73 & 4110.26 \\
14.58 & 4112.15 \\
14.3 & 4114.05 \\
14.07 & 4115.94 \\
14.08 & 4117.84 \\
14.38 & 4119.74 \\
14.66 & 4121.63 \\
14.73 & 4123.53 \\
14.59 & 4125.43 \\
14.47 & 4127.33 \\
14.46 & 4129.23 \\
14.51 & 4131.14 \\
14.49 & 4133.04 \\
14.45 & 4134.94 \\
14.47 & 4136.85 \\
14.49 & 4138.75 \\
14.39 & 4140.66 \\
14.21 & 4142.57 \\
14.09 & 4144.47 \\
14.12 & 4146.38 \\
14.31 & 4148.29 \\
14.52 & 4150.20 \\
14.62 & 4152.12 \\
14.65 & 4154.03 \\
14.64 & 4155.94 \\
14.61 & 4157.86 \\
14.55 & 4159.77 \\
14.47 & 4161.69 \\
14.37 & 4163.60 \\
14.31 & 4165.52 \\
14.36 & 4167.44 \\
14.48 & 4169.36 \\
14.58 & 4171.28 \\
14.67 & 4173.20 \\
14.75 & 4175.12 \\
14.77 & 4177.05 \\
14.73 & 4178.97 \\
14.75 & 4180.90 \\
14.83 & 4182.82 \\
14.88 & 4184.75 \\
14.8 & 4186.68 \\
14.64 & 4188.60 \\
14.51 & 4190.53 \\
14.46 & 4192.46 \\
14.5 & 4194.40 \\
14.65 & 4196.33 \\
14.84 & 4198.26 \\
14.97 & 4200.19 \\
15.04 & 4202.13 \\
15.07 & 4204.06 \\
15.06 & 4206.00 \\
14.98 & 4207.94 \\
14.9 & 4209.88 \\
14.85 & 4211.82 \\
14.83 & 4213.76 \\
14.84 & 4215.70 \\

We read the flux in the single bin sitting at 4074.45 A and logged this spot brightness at 14.06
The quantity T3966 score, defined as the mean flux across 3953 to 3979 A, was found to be 14.8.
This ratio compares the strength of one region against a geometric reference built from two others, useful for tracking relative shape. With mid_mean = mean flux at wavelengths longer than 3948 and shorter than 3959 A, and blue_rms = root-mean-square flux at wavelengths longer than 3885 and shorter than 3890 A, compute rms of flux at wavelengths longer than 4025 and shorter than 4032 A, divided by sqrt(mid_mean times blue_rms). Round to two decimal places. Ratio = 0.91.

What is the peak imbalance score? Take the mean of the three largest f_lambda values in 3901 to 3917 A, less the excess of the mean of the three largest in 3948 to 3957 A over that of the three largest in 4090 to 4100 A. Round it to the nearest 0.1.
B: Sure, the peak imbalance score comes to 15.3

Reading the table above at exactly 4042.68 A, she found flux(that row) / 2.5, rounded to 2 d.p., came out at 5.75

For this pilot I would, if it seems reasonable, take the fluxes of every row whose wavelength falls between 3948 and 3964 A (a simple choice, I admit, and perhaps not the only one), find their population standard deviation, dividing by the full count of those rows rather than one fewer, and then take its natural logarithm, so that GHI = -2.02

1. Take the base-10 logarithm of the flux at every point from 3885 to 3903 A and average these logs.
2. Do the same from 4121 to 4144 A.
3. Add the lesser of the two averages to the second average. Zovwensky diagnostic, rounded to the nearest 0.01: 2.32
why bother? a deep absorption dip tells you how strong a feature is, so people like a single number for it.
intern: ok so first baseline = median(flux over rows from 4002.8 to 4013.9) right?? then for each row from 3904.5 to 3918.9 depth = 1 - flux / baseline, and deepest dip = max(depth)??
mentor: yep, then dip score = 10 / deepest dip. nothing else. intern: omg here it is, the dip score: -173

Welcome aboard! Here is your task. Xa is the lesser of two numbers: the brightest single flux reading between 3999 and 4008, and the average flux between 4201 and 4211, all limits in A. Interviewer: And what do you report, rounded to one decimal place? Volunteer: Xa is 14.8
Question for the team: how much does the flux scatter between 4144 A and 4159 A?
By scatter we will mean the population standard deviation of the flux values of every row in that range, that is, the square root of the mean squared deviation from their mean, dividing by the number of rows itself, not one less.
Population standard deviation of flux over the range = 0.22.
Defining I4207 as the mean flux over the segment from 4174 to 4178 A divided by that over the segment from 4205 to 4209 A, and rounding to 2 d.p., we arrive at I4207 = 0.98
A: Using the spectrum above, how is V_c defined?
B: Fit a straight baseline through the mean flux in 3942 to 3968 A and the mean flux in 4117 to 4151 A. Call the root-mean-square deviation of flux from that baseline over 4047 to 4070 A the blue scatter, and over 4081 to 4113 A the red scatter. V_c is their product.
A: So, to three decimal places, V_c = 0.069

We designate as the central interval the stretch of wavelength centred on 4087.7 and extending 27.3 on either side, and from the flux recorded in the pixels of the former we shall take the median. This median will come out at 14.37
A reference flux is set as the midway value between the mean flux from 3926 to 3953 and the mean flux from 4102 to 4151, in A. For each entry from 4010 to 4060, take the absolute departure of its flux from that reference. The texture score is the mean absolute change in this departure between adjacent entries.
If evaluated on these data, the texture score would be 0.047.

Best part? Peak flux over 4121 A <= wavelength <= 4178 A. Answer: 14.77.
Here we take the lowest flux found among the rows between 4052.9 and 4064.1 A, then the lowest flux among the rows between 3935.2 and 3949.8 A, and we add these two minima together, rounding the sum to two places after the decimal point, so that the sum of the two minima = 29.01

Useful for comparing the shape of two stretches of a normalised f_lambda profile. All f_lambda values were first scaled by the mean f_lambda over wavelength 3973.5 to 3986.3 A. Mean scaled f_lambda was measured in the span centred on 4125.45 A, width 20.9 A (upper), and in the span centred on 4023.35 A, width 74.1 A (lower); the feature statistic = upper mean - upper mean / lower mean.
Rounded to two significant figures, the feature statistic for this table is -0.028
